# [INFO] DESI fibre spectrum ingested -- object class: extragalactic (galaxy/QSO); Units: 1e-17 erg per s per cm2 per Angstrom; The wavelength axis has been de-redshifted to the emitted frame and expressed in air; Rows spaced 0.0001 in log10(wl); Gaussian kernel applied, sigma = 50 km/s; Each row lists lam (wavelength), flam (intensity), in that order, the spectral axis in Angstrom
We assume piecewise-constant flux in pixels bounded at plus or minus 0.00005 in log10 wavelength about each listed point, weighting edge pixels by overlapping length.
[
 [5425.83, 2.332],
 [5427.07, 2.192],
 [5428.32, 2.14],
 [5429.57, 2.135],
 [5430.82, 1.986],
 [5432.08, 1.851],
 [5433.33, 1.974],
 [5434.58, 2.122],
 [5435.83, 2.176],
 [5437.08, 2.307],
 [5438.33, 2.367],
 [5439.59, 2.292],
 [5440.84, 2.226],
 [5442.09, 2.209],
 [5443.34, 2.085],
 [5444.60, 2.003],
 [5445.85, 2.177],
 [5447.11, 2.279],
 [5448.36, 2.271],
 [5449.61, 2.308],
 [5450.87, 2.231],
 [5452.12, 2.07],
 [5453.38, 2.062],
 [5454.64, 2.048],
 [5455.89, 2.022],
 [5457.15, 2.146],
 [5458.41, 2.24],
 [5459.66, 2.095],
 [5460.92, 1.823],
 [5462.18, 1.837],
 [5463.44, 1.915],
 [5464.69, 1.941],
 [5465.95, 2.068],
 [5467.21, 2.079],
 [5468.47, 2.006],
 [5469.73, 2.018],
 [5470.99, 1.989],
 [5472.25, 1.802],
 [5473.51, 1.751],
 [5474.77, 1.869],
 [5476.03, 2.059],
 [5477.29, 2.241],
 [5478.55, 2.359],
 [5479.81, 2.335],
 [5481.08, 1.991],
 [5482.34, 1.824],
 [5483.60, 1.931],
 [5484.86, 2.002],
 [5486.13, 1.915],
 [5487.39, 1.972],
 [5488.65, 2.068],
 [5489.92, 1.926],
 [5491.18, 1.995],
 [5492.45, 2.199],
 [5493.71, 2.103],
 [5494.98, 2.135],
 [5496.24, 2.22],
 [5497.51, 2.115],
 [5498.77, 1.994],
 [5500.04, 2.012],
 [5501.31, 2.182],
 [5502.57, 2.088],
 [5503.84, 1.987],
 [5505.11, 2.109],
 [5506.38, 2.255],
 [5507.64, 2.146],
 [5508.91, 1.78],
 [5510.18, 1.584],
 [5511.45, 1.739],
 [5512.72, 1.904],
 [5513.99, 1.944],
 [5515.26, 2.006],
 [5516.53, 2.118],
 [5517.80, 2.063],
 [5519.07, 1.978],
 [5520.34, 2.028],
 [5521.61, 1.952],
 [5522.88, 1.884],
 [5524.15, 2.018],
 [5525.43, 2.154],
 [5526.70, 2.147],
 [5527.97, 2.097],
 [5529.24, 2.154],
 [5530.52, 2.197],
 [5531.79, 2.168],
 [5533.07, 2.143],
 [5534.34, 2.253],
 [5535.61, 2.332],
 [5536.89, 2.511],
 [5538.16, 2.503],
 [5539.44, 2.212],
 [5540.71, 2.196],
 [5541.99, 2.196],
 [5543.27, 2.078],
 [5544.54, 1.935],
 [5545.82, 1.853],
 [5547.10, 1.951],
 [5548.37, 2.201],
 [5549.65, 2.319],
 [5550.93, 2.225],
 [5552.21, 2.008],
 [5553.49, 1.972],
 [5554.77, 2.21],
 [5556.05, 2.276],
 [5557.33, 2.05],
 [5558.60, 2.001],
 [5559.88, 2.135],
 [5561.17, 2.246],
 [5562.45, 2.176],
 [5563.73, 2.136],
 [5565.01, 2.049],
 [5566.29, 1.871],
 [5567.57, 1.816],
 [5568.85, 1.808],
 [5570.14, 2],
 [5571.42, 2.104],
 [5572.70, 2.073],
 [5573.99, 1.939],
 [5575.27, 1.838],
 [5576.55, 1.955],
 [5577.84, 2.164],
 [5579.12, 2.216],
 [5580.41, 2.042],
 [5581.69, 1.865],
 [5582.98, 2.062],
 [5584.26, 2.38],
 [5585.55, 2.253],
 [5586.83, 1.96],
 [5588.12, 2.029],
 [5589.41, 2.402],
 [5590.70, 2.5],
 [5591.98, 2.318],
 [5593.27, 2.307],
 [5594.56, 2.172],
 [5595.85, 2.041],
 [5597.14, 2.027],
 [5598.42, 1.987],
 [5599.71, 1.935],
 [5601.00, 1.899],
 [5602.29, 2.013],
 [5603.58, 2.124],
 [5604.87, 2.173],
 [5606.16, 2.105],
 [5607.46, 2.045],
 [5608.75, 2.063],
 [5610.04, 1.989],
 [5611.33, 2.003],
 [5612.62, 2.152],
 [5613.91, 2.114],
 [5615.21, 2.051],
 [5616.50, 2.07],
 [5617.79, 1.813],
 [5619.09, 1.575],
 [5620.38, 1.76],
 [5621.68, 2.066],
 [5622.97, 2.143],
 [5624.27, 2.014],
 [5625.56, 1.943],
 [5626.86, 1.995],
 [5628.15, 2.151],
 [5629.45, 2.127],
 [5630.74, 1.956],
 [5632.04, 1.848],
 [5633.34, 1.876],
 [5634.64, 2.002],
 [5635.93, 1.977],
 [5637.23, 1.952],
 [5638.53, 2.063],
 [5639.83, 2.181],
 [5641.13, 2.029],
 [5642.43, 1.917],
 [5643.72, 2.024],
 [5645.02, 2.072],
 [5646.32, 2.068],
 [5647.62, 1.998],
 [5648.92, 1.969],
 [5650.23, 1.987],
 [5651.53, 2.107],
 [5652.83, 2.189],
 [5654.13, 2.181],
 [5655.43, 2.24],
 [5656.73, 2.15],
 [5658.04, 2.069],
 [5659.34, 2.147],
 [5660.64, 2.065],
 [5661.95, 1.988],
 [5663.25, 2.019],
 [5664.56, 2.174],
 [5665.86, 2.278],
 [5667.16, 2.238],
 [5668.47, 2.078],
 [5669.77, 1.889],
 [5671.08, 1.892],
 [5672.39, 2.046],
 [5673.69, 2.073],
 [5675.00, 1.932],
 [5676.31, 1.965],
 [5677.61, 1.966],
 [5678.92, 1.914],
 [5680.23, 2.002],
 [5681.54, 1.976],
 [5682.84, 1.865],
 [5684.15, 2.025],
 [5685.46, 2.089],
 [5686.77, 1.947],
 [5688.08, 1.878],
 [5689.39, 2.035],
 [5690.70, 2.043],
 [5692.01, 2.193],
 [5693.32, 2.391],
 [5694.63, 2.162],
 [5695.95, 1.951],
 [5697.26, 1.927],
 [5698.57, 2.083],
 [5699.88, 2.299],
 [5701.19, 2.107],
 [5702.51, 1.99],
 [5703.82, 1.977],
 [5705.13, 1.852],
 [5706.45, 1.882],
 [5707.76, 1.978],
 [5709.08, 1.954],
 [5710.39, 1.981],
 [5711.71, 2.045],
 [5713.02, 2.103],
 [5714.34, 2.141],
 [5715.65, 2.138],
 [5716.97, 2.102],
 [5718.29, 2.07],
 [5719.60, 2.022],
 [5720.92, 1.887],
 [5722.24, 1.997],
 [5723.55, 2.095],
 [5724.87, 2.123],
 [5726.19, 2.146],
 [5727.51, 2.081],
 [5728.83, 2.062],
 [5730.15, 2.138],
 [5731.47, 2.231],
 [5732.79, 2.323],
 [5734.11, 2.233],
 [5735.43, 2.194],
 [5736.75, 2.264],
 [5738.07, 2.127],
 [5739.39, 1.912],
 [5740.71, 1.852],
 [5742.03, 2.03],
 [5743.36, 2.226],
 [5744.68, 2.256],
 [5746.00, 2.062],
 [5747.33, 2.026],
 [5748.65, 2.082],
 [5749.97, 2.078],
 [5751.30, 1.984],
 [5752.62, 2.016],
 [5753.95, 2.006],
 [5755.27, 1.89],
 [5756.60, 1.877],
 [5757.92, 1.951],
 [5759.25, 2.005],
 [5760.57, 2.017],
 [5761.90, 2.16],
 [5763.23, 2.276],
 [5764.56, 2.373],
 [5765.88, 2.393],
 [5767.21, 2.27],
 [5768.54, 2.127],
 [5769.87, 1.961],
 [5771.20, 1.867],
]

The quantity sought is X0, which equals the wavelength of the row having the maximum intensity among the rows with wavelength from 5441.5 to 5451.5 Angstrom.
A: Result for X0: 5449.61 Angstrom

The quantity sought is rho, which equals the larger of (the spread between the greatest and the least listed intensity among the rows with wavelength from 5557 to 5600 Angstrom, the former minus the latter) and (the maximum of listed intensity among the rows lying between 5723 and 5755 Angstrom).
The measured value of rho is 2.32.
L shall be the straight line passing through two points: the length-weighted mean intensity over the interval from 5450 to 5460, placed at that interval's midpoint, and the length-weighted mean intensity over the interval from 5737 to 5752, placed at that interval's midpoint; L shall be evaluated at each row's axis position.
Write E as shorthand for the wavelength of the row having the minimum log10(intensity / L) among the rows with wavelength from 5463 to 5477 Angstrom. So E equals 5473.51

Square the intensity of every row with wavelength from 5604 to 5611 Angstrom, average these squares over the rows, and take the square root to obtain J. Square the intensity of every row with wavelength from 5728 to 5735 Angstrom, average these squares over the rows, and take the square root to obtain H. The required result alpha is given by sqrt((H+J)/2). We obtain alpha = 1.46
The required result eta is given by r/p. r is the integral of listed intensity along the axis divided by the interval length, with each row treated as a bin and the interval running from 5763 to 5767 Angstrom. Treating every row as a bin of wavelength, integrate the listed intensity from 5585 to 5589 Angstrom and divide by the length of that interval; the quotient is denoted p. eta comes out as 1.12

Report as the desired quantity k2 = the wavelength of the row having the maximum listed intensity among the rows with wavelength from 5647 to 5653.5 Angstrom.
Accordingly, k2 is 5652.83 Angstrom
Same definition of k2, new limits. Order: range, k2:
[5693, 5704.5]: 5693.32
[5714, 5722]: 5714.34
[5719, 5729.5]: 5726.19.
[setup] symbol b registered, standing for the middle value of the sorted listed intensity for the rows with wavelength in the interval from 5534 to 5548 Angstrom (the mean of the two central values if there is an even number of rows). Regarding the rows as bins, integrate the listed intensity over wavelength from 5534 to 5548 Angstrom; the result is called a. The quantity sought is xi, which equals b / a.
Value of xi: 0.0718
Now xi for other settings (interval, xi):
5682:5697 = 0.0662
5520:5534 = 0.0732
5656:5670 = 0.0704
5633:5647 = 0.0716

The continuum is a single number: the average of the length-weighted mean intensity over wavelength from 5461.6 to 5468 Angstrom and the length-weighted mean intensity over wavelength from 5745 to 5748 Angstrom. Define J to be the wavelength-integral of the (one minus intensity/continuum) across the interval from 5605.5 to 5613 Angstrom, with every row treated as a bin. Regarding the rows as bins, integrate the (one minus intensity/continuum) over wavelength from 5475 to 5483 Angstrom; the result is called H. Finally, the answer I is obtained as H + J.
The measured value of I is -0.5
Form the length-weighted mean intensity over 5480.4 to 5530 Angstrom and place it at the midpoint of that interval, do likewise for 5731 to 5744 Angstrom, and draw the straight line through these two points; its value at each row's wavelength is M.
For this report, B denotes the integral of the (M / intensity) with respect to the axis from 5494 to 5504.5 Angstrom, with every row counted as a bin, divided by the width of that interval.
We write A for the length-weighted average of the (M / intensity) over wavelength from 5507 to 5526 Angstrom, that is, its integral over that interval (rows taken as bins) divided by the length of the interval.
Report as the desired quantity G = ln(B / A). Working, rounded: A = 1.04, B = 0.96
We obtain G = -0.079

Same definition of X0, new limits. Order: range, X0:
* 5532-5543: 5536.89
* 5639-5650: 5639.83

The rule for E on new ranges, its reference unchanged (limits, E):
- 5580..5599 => 5581.69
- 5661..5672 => 5669.77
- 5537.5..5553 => 5545.82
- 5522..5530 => 5522.88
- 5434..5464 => 5460.92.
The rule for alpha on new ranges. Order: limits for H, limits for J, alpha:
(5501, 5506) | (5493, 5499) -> 1.45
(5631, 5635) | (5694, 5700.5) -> 1.41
